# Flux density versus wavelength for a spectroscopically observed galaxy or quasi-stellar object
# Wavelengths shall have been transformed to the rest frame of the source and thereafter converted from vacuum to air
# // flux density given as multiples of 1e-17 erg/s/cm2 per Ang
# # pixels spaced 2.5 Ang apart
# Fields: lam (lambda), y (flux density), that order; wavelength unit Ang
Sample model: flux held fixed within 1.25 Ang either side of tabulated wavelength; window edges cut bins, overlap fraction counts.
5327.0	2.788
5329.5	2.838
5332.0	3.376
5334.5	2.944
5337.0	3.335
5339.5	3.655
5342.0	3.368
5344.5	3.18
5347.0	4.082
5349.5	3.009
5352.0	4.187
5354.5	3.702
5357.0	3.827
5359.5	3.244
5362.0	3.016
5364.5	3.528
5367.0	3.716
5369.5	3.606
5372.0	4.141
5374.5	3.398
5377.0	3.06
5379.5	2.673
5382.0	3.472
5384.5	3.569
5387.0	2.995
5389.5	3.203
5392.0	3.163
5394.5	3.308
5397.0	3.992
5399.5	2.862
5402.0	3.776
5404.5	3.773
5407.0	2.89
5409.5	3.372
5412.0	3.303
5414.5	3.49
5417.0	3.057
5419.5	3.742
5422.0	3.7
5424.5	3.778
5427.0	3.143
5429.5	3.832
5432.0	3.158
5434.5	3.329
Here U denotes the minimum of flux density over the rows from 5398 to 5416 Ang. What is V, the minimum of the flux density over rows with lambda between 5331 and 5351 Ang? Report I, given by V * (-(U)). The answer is -8.4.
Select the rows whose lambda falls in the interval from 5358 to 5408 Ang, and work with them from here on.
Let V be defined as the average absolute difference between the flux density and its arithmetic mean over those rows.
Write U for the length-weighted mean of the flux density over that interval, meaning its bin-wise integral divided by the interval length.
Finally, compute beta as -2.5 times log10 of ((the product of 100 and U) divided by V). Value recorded -7.53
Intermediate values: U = 3.374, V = 0.33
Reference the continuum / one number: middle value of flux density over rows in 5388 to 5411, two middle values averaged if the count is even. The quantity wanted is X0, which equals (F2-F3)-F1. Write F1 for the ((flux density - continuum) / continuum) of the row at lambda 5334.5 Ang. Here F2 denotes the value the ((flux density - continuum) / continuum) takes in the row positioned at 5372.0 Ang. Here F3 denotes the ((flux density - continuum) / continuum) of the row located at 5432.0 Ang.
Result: 0.407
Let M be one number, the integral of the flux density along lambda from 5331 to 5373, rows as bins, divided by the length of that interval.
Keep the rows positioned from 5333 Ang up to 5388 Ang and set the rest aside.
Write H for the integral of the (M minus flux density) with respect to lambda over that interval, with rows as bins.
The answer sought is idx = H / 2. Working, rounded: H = 4.3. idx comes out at 2.2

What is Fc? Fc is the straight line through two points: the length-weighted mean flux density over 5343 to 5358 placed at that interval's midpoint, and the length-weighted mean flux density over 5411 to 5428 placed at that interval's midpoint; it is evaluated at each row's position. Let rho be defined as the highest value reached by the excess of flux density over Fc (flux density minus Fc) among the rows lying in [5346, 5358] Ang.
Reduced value 0.5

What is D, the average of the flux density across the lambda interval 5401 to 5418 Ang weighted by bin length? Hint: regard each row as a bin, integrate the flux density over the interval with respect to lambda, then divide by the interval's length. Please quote 3.38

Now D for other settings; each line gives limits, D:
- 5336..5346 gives 3.40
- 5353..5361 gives 3.59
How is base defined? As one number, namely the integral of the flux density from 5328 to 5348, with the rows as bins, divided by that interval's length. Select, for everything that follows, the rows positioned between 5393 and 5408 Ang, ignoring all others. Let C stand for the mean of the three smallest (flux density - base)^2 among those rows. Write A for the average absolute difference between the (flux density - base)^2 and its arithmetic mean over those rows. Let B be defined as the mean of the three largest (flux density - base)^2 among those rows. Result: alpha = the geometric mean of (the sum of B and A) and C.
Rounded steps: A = 0.08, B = 0.28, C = 0.13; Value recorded 0.22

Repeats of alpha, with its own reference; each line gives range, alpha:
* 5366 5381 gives 0.18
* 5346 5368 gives 0.18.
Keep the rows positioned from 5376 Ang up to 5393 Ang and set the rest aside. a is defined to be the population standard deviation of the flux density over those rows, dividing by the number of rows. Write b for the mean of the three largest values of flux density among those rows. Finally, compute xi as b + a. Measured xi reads 3.69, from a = 0.28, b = 3.41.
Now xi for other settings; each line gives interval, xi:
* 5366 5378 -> 4.18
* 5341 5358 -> 4.45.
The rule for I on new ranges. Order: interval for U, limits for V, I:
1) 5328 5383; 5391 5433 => -7.7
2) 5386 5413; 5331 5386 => -7.7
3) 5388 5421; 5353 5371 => -8.6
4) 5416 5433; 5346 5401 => -8.2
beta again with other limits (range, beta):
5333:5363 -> -7.47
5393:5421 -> -7.61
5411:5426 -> -7.97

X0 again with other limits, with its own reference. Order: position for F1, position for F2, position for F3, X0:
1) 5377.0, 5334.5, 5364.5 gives -0.102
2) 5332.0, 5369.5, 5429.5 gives -0.089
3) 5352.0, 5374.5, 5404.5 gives -0.379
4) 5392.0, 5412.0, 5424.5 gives -0.100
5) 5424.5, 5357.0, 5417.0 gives 0.091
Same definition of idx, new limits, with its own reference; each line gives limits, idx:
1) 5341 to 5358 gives -0.9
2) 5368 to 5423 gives 3.7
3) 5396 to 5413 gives 0.9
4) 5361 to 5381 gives 1.2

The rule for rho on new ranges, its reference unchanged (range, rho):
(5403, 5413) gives 0.3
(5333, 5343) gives 0.0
